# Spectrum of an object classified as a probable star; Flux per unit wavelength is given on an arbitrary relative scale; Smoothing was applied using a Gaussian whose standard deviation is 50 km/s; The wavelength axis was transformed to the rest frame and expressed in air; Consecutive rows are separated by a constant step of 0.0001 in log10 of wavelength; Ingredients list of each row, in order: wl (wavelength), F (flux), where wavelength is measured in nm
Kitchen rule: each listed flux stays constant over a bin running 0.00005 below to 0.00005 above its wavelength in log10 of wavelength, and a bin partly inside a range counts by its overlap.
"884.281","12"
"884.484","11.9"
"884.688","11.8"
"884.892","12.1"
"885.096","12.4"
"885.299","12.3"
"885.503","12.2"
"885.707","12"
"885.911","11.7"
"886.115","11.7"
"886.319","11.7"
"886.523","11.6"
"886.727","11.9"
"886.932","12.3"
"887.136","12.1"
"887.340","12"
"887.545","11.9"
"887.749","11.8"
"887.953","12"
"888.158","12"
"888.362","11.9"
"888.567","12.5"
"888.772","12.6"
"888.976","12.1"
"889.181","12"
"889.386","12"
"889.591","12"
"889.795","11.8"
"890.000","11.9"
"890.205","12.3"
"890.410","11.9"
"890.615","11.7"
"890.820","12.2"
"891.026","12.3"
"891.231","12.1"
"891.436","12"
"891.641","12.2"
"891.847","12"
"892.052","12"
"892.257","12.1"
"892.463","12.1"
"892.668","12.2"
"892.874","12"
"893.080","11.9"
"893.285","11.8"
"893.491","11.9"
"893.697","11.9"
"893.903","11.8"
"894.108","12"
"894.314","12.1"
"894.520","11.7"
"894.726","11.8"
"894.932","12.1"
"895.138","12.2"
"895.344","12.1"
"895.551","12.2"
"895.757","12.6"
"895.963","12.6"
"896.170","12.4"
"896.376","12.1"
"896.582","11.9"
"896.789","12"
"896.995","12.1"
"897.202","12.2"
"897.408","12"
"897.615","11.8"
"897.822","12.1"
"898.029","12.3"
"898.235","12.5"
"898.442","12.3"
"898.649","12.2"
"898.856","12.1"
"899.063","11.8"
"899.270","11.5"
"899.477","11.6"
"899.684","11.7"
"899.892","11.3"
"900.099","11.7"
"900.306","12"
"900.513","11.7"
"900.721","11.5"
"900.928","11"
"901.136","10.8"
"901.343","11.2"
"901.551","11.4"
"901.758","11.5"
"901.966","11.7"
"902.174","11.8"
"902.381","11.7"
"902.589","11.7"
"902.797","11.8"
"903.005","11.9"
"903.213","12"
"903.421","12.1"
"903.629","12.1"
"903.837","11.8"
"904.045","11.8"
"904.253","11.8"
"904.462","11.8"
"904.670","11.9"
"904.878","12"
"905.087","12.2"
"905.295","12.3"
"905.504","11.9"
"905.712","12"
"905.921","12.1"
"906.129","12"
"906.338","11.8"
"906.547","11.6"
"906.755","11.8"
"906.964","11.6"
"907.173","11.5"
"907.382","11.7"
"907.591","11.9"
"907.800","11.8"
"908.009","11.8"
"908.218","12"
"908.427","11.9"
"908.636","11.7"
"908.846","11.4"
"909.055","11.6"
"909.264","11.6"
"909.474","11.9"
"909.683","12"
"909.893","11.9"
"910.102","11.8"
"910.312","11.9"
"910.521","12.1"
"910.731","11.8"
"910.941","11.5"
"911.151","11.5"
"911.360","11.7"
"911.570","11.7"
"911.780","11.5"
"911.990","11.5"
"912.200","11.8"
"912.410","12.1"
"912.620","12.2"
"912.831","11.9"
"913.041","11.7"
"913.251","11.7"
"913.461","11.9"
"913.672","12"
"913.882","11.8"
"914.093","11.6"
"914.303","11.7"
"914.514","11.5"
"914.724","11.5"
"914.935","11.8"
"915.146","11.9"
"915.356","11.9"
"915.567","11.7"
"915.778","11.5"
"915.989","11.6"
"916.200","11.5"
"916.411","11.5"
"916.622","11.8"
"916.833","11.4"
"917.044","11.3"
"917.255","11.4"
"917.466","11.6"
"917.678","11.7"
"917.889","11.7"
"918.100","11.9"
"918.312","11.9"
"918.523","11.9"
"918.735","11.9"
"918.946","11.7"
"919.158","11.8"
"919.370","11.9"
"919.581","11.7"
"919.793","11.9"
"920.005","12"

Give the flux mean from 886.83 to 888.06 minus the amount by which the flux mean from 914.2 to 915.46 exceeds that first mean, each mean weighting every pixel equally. 12.3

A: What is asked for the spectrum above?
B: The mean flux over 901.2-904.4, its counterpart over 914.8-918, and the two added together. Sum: 23.4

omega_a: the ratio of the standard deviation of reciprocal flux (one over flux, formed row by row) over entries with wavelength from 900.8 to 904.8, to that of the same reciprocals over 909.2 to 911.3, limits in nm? 1.8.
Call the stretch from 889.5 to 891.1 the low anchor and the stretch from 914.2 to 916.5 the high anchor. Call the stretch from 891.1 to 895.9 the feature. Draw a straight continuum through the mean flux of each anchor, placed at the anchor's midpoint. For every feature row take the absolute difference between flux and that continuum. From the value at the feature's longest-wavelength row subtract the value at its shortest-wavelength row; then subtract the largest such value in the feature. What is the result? -0.1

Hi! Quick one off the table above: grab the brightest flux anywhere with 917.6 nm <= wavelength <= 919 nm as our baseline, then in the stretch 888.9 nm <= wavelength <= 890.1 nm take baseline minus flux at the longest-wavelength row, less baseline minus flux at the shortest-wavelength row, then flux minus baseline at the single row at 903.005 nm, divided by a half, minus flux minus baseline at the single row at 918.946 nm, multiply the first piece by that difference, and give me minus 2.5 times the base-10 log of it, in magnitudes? 3.5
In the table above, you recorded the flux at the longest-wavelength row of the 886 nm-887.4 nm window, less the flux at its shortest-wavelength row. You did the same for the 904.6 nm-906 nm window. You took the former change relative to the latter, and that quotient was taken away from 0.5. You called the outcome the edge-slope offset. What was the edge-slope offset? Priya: -1.0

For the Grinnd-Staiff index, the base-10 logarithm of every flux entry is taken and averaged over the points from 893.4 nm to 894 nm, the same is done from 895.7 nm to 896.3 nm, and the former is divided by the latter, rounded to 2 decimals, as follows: 0.98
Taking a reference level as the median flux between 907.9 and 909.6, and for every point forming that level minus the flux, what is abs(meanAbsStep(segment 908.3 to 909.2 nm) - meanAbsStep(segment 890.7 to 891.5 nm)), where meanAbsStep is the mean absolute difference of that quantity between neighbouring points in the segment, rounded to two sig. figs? 0.10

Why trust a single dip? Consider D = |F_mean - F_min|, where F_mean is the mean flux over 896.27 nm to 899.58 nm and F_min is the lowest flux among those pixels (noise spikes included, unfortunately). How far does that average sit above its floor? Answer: 0.53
